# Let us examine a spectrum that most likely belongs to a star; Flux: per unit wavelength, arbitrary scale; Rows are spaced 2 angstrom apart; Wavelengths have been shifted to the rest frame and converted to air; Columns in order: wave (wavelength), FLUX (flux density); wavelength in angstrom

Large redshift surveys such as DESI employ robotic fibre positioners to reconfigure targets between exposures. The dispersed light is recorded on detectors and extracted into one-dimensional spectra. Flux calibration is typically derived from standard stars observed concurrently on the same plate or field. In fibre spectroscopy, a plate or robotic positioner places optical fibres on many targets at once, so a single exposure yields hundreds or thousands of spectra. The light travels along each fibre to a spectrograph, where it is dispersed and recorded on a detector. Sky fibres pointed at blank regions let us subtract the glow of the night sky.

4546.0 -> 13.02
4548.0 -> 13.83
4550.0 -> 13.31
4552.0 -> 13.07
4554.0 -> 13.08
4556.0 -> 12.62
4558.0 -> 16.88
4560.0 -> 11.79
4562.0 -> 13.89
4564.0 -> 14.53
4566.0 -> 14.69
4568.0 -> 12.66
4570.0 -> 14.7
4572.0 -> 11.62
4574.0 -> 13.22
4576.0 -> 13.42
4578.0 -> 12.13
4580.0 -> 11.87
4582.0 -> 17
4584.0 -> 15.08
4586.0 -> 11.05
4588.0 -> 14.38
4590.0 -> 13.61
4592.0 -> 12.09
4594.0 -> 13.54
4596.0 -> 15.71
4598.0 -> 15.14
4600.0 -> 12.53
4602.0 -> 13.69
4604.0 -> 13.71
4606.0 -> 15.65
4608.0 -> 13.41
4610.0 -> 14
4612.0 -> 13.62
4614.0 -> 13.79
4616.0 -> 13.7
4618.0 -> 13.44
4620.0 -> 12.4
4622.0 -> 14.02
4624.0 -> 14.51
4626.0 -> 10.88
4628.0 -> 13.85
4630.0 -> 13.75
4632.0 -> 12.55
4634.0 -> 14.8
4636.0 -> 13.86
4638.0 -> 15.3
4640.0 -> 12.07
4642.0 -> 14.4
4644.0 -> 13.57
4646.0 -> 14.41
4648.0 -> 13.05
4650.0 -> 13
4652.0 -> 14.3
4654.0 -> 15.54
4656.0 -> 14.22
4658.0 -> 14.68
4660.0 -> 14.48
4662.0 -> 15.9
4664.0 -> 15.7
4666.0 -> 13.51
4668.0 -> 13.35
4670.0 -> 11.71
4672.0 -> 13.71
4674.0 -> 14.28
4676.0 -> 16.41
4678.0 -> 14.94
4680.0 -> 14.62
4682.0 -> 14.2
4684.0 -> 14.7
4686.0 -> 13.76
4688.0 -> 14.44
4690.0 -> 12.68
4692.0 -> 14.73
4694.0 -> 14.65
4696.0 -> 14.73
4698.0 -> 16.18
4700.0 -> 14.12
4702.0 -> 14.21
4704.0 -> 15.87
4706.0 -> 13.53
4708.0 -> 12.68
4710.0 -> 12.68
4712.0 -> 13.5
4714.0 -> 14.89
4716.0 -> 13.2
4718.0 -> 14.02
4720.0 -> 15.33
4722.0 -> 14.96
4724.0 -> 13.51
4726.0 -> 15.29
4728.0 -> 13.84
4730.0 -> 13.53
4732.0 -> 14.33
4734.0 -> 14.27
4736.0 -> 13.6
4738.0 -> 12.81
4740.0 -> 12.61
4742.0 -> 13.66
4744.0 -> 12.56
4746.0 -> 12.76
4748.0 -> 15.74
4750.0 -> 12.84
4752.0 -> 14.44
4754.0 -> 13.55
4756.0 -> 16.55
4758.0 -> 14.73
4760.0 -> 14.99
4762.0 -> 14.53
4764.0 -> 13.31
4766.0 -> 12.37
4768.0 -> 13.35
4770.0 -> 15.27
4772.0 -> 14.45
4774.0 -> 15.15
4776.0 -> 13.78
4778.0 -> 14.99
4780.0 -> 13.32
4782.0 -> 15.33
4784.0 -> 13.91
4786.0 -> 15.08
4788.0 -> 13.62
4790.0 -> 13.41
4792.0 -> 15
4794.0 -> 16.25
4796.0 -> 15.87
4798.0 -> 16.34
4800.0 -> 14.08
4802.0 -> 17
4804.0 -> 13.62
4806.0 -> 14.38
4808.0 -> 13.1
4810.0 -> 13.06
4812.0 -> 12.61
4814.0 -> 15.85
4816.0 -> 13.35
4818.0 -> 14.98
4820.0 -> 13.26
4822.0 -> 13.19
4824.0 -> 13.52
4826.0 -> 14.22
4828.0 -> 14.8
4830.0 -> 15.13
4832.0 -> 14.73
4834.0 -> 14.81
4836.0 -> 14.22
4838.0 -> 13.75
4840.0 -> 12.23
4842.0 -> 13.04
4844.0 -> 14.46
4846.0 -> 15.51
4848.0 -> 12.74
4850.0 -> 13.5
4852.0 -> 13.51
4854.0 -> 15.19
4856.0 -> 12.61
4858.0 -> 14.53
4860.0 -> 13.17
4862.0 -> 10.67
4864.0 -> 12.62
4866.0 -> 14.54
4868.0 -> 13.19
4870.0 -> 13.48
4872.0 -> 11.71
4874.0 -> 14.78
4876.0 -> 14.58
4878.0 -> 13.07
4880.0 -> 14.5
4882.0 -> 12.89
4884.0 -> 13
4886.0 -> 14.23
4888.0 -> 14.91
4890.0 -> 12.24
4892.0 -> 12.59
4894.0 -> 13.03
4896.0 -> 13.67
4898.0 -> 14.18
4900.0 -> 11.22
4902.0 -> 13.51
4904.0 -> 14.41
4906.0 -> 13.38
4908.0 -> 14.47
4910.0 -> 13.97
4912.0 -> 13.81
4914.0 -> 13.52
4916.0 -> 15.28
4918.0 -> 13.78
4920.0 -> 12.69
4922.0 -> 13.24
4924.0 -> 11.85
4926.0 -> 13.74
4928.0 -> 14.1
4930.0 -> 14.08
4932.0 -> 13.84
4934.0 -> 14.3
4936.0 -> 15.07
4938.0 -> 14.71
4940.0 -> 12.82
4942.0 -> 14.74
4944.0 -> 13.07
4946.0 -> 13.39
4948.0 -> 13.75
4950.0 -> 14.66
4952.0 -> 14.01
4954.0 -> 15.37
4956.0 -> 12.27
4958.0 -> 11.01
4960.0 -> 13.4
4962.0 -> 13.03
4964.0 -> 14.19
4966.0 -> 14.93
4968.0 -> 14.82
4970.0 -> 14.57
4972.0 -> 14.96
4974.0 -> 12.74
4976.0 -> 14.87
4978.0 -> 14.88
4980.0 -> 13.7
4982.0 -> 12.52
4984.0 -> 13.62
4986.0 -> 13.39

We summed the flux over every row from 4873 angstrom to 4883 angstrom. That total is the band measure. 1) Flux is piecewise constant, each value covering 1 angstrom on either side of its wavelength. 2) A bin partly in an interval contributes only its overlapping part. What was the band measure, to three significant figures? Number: 69.8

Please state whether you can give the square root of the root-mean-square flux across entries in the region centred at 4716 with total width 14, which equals 3.757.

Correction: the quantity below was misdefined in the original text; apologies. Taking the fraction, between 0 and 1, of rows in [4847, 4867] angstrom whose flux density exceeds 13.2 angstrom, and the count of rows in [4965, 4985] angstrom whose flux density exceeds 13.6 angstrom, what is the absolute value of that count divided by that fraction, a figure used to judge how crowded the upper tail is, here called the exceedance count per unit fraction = 16.0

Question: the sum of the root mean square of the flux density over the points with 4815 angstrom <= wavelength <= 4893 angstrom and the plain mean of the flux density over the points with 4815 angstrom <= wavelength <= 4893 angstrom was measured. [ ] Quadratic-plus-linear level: 27.4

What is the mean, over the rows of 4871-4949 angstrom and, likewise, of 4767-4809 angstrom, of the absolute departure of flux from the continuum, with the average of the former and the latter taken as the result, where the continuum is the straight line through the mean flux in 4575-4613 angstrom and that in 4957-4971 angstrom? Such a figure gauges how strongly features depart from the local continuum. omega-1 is 0.92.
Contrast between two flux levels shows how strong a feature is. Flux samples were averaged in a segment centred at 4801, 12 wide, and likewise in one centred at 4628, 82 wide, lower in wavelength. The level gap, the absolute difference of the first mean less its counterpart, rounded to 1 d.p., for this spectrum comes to 1.3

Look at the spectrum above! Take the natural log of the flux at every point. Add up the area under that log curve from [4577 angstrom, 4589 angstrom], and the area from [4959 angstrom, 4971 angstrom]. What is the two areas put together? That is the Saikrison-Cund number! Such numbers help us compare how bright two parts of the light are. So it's 63.0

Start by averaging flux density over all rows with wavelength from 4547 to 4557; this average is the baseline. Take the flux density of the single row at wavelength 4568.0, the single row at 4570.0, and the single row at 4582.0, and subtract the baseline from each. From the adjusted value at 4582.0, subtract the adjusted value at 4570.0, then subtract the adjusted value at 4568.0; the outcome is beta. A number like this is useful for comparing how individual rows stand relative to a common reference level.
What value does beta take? 2.8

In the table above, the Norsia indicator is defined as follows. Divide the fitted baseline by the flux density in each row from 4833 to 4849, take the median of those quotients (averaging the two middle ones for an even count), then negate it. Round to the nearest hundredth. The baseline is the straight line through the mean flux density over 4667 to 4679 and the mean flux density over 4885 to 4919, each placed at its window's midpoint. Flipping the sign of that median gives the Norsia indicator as -0.99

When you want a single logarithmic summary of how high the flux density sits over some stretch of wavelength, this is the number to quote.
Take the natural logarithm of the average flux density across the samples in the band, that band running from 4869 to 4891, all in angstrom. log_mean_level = 2.61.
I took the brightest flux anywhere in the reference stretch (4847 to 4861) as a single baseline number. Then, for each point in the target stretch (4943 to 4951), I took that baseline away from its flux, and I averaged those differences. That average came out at -1.5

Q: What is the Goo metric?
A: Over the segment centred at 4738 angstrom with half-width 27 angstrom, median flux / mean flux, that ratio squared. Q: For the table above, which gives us 0.97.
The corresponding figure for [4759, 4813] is 1.00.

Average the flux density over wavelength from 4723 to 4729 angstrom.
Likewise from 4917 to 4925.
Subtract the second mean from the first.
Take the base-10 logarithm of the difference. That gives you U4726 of 0.1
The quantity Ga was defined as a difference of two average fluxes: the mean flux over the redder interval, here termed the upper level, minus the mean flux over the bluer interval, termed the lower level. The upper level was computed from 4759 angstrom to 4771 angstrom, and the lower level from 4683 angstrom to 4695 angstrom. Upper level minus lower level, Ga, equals -0.19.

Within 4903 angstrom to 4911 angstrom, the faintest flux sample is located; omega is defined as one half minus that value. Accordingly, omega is -12.9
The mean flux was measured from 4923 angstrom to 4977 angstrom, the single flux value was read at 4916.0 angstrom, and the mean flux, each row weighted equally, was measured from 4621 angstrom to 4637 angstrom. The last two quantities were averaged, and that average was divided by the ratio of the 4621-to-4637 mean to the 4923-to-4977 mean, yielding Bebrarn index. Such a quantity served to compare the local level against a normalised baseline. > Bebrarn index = 14.8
